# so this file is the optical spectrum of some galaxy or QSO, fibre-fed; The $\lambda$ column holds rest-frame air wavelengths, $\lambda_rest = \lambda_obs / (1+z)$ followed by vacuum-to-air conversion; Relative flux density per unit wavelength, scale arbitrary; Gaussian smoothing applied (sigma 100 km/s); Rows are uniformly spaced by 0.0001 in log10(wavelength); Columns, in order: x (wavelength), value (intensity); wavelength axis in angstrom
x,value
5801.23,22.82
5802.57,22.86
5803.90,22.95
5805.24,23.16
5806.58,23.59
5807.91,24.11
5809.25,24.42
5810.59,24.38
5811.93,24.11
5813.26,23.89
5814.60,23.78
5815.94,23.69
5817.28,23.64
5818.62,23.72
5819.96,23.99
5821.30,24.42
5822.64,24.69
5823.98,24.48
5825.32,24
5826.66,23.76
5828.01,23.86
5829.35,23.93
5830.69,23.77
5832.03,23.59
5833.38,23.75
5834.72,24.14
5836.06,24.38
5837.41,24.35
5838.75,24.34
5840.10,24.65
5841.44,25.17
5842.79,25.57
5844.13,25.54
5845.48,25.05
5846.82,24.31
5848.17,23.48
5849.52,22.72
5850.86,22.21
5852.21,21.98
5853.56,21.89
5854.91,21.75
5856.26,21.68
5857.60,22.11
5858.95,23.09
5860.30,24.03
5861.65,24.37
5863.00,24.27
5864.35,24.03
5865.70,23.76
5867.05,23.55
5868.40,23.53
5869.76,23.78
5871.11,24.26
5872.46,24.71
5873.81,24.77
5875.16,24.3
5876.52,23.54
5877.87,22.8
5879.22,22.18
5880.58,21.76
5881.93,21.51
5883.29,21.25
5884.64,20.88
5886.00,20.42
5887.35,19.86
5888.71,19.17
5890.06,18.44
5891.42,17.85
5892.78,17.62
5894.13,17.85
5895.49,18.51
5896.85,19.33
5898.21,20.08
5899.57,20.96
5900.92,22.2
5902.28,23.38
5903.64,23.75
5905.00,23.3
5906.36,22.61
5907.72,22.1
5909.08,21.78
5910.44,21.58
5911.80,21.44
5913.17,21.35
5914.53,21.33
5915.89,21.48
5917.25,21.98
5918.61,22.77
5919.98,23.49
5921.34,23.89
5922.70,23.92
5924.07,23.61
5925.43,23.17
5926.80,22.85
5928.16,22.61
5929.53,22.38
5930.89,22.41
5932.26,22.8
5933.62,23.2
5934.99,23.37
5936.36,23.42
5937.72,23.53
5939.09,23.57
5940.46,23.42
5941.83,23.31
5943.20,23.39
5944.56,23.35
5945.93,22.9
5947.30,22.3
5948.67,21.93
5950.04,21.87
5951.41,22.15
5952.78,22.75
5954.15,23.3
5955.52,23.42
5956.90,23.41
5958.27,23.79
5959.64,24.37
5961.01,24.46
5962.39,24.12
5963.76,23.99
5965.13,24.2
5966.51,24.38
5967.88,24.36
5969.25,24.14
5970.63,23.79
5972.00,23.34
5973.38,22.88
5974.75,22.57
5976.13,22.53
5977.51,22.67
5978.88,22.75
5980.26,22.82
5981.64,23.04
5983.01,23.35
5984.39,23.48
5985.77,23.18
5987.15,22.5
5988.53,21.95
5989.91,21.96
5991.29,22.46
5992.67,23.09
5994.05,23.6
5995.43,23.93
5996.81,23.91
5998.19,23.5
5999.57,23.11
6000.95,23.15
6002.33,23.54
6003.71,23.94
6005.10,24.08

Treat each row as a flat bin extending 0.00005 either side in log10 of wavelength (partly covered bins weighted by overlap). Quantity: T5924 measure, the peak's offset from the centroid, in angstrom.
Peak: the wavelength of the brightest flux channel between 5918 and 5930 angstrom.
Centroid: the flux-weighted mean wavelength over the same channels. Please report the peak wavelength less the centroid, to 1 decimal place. -1.3 angstrom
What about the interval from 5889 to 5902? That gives 5.2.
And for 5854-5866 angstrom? 1.2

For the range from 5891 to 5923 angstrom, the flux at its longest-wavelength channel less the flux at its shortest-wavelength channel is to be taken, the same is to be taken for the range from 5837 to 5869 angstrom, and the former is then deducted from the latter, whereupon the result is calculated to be -6.9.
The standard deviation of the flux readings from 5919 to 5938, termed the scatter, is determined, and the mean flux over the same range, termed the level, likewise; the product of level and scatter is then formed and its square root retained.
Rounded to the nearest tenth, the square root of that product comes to 3.4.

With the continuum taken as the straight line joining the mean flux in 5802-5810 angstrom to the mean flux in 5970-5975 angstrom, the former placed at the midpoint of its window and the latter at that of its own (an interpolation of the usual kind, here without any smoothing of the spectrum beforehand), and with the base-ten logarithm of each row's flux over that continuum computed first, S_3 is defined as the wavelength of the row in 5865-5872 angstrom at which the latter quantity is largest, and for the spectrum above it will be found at 5871.11 angstrom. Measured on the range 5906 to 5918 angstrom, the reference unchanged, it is 5906.36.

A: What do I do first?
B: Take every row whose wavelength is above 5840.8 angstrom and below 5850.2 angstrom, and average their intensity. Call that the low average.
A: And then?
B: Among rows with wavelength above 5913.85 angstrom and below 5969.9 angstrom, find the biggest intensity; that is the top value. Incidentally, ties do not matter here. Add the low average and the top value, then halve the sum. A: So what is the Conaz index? 24.5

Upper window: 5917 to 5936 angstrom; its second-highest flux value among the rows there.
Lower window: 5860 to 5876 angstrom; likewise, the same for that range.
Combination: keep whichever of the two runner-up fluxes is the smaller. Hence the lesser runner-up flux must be 23.89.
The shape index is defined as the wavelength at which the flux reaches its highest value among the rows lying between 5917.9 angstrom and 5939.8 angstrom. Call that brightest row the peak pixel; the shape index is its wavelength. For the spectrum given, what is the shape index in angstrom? 5922.70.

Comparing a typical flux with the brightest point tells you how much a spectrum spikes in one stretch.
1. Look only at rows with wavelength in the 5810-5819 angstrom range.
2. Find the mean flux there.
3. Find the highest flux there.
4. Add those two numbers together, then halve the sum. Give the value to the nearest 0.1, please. 24.1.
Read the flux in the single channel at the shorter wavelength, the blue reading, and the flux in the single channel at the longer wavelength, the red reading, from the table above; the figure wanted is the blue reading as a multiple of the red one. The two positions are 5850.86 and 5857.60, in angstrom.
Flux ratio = 1.00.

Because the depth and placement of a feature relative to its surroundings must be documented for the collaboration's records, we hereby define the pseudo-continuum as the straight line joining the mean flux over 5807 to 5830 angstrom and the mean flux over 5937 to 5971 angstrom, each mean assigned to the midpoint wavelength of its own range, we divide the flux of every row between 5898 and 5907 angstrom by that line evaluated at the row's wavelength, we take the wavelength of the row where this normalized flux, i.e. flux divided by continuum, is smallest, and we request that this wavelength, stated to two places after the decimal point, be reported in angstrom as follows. 5898.21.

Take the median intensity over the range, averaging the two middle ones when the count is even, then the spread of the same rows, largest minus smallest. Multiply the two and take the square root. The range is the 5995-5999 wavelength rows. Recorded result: 3.2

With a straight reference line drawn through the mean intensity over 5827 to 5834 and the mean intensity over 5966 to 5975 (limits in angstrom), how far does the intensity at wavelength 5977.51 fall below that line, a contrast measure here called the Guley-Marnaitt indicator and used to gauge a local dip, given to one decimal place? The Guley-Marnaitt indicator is 1.0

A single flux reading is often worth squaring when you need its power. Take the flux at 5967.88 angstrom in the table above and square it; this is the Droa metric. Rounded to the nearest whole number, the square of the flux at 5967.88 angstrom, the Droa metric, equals 593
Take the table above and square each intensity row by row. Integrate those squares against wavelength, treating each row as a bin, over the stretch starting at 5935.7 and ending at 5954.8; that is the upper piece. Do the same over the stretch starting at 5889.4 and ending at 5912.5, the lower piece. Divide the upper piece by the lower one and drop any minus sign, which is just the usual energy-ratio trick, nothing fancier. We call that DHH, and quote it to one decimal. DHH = 1.0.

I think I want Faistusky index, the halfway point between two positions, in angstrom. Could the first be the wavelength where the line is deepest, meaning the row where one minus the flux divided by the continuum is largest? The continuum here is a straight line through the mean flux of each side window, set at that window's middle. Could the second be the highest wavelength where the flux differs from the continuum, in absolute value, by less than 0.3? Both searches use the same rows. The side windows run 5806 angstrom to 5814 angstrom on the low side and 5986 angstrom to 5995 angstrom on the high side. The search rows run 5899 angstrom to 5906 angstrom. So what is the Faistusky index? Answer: 5902.3 angstrom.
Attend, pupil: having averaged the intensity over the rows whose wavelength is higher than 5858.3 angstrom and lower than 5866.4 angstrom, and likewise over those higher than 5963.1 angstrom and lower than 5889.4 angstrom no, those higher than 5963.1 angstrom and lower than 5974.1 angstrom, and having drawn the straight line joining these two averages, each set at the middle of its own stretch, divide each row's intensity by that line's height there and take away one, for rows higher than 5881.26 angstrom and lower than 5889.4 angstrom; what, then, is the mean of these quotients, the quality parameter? -0.14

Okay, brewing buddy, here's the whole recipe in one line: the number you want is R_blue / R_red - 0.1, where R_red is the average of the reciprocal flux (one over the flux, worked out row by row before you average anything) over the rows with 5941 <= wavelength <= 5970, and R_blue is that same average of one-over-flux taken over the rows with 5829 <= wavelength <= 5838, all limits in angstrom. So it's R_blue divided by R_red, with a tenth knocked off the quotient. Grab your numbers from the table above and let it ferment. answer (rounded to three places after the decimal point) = 0.875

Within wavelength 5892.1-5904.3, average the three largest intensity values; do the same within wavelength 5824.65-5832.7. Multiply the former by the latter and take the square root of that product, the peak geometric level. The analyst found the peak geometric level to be 23.5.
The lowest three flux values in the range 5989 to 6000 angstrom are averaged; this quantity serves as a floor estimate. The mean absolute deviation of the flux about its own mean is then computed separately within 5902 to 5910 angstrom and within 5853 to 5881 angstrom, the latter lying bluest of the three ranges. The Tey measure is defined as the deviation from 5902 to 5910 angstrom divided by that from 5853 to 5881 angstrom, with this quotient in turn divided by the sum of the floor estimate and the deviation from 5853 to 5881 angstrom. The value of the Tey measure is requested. 0.03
